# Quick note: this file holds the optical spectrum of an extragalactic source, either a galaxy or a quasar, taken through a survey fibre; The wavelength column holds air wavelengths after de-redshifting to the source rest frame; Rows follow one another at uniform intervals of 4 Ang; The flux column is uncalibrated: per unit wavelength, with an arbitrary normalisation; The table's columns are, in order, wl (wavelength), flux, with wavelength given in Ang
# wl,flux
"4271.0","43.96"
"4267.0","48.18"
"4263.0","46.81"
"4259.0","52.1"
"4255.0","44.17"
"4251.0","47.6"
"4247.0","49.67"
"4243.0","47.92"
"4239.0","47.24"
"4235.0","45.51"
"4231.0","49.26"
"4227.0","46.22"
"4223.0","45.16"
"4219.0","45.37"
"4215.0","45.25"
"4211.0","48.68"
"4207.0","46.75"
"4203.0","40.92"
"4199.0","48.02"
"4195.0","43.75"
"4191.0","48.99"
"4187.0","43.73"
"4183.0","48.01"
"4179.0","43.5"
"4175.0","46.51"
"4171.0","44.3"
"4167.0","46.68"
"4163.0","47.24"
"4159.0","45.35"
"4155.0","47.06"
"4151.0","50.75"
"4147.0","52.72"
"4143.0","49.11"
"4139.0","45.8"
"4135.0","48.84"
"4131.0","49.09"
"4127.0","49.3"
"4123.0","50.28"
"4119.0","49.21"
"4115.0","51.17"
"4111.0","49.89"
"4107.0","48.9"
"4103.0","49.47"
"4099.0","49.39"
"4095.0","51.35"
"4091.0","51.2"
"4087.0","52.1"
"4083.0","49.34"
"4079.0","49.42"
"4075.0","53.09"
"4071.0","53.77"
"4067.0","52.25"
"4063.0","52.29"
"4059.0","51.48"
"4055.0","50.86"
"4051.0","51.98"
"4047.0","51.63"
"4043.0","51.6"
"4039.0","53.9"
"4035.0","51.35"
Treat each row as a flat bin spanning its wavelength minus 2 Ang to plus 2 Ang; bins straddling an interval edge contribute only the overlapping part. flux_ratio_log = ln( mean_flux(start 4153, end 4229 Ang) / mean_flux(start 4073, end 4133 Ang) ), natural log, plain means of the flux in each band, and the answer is -0.091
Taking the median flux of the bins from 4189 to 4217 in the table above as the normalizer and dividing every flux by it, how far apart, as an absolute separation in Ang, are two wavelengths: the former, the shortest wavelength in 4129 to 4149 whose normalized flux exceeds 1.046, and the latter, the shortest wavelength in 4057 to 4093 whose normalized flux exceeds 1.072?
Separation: 72 Ang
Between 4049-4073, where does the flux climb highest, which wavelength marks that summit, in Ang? 4071.0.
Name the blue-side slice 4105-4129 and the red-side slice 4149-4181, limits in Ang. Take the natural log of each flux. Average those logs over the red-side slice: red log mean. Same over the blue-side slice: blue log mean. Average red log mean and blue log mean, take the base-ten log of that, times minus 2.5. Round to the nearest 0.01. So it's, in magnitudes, -1.47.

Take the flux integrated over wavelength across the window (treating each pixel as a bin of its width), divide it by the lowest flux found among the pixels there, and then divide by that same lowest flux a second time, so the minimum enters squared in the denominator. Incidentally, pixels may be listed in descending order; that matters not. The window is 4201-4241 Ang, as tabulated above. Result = 1.1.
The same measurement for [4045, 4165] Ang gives 2.9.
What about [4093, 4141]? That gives 1.1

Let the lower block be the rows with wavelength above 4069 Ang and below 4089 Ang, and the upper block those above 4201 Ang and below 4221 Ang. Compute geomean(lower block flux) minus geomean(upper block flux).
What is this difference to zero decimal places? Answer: 6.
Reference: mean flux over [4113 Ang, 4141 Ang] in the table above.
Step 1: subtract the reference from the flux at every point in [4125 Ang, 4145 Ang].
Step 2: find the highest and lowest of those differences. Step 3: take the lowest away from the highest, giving 3.5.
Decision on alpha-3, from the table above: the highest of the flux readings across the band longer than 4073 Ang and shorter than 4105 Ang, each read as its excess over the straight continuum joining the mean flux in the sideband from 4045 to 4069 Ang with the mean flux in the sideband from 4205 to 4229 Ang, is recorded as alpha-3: 2.0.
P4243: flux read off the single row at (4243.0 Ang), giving 47.92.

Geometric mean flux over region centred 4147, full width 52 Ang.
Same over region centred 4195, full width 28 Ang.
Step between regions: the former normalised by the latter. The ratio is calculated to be 1.05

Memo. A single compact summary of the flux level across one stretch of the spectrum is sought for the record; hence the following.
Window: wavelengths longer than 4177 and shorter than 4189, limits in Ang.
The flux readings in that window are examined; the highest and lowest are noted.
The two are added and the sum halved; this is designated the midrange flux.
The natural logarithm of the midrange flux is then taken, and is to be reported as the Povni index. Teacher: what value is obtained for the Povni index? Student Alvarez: 3.82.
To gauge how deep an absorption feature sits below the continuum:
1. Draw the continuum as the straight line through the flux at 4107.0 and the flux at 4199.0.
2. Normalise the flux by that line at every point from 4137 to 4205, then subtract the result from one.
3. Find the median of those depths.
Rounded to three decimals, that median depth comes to 0.034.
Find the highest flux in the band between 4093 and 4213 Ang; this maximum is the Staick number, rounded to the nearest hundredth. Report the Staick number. 52.72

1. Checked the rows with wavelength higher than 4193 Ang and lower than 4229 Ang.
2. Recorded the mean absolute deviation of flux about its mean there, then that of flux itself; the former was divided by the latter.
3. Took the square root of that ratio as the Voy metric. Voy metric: 0.19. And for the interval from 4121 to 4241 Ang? 0.21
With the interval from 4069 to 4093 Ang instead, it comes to 0.17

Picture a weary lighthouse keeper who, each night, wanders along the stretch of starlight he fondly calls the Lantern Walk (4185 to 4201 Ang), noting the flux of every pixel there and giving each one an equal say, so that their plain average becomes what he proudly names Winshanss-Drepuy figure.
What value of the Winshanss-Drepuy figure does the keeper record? 46.1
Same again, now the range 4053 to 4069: 51.7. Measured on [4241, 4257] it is 47.3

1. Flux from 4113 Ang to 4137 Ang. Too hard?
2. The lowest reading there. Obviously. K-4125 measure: 48.84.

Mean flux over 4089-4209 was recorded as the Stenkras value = 48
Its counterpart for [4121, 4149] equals 49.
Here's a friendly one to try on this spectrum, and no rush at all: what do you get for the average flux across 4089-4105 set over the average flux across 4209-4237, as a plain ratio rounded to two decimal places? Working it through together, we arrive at 1.08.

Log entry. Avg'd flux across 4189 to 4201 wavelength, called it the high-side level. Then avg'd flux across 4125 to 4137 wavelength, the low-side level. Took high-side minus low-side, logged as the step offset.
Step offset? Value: -2.2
